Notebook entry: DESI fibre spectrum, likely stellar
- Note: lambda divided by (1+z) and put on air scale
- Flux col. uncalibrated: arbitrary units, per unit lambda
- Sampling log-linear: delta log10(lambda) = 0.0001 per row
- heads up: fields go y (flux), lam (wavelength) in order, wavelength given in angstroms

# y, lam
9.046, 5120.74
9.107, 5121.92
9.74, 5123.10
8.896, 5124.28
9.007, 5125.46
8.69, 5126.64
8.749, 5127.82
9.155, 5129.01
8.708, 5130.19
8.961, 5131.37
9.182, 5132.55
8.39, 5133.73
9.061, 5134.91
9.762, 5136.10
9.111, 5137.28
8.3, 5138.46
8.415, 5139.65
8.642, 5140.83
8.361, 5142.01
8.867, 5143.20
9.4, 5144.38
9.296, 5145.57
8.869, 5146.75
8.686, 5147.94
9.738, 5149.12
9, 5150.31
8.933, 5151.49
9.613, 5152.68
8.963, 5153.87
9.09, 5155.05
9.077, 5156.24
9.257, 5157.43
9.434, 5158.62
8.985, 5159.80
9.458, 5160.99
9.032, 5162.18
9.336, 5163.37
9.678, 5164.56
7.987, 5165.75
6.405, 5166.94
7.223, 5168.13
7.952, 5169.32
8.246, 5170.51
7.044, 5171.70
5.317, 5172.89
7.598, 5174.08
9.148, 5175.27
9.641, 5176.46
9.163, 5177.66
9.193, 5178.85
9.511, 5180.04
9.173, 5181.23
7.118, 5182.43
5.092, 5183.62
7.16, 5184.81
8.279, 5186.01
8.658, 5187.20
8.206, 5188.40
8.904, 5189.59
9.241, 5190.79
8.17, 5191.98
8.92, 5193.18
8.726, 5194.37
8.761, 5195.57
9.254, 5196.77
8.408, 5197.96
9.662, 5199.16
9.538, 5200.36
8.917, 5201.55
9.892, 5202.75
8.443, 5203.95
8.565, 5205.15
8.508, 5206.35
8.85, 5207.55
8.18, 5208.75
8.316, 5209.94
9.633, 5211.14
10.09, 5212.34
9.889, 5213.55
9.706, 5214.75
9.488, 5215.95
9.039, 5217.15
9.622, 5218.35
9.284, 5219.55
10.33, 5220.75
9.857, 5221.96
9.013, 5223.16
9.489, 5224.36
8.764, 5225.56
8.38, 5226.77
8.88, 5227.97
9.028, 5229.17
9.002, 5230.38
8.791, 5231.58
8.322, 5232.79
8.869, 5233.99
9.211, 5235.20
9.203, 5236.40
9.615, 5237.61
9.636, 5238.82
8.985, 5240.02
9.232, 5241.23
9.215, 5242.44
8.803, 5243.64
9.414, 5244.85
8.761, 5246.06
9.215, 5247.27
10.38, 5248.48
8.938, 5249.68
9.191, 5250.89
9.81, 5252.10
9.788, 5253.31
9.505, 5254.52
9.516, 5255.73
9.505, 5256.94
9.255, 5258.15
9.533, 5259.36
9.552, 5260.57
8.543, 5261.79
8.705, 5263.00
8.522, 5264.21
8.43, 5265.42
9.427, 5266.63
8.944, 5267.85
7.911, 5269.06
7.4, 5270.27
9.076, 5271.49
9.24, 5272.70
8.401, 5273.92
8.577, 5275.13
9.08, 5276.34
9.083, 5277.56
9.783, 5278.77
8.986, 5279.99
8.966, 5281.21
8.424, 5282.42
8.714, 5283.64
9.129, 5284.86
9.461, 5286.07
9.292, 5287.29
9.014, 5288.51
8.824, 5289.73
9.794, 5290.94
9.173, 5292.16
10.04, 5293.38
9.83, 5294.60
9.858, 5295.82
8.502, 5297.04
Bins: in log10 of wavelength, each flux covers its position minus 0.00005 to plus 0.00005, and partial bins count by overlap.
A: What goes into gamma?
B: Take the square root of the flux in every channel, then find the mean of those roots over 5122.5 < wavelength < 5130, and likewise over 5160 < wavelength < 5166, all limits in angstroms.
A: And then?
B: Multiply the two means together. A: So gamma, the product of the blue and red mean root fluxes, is 9.06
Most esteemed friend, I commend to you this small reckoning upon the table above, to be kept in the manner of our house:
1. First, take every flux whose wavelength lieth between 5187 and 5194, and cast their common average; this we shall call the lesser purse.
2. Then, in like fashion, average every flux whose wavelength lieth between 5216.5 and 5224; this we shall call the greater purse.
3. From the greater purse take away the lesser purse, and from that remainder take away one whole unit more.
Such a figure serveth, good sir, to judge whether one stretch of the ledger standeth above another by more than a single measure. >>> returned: -0.16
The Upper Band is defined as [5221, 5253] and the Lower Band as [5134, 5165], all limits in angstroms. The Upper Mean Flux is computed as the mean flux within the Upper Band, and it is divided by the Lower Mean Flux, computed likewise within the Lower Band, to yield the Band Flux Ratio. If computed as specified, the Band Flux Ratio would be 1.01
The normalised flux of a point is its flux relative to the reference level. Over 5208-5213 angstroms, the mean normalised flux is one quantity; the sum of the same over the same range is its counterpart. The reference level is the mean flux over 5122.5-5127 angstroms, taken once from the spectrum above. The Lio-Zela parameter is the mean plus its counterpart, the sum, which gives 5.0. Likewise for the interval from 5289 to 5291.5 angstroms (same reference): 3.1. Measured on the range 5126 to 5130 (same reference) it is 3.9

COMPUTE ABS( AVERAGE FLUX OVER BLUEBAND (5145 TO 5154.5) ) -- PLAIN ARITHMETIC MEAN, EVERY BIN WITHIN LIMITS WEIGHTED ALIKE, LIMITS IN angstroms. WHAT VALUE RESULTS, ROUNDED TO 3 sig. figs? 9.14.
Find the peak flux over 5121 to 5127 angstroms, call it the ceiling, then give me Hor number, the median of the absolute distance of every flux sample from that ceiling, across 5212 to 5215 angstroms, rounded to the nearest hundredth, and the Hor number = 0.15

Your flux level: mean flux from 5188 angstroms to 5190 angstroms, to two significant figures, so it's 8.6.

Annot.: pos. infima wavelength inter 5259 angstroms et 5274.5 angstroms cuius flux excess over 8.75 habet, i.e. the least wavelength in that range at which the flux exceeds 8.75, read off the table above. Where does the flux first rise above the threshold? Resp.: 5259.36 angstroms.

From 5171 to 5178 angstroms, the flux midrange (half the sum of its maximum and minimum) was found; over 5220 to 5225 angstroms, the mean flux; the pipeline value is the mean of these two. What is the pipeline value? 8.6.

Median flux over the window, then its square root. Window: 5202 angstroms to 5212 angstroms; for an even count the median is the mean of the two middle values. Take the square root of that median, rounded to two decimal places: 2.92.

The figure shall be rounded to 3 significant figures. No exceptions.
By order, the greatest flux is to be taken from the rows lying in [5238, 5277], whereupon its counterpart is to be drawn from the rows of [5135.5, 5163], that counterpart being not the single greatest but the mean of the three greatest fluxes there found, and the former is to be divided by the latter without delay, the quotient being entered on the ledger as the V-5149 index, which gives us 1.07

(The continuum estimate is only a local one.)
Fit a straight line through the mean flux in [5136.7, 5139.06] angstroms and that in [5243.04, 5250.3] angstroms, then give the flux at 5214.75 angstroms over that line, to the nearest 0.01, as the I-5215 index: 1.07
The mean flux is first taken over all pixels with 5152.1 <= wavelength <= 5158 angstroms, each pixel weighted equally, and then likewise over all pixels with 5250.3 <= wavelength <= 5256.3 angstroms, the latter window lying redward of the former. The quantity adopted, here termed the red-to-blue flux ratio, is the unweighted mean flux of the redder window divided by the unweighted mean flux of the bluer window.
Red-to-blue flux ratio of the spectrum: 1.04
